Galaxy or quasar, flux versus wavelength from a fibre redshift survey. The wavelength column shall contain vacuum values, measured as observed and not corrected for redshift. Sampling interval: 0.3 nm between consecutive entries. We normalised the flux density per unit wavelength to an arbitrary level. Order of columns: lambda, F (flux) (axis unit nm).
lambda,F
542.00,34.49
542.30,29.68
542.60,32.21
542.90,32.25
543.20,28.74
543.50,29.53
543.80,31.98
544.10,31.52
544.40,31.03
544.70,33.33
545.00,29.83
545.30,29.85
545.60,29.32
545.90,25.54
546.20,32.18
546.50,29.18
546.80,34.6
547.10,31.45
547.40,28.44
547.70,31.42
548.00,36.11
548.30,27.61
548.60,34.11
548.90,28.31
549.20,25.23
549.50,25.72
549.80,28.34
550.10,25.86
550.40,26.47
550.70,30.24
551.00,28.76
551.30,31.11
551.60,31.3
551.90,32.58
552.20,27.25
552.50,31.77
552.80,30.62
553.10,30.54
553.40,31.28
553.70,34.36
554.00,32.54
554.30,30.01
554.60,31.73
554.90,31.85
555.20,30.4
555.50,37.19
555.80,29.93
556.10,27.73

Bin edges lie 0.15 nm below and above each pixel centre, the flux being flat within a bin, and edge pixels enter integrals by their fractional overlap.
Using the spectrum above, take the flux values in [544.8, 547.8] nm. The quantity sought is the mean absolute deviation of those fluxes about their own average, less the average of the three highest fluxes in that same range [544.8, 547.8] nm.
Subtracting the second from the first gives -30.96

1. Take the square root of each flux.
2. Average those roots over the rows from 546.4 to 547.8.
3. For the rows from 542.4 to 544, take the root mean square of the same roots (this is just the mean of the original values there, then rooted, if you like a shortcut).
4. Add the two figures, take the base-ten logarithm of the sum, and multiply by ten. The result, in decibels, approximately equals 10.5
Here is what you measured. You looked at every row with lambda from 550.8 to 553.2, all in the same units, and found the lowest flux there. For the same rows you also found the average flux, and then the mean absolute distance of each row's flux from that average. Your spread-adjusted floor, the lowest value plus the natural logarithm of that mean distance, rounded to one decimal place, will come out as 27.5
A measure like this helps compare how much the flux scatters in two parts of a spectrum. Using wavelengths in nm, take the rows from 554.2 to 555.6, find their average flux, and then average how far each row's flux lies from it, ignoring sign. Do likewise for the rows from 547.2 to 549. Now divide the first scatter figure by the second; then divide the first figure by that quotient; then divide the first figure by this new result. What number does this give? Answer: 0.69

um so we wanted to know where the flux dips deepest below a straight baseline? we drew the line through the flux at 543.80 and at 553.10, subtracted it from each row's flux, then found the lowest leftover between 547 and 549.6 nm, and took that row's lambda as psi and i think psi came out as 549.20 nm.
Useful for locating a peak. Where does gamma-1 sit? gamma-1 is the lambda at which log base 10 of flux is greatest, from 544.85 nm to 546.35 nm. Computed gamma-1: 546.20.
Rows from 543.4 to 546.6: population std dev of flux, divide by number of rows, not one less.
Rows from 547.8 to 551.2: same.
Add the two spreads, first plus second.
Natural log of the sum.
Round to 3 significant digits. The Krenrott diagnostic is 1.67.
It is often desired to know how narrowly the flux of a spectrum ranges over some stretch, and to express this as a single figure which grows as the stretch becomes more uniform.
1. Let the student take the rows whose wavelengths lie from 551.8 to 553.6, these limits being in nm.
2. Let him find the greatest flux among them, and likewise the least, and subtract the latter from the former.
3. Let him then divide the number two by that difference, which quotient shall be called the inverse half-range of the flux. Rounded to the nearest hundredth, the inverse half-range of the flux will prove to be 0.38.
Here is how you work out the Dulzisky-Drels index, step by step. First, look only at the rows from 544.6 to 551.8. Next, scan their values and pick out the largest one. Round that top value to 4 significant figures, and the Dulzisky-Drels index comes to 36.11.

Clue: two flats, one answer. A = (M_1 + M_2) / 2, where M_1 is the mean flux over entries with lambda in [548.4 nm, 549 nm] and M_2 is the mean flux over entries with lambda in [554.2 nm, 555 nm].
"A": 31.2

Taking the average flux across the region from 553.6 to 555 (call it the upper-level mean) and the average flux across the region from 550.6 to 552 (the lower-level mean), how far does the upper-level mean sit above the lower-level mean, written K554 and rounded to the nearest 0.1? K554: 1.3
